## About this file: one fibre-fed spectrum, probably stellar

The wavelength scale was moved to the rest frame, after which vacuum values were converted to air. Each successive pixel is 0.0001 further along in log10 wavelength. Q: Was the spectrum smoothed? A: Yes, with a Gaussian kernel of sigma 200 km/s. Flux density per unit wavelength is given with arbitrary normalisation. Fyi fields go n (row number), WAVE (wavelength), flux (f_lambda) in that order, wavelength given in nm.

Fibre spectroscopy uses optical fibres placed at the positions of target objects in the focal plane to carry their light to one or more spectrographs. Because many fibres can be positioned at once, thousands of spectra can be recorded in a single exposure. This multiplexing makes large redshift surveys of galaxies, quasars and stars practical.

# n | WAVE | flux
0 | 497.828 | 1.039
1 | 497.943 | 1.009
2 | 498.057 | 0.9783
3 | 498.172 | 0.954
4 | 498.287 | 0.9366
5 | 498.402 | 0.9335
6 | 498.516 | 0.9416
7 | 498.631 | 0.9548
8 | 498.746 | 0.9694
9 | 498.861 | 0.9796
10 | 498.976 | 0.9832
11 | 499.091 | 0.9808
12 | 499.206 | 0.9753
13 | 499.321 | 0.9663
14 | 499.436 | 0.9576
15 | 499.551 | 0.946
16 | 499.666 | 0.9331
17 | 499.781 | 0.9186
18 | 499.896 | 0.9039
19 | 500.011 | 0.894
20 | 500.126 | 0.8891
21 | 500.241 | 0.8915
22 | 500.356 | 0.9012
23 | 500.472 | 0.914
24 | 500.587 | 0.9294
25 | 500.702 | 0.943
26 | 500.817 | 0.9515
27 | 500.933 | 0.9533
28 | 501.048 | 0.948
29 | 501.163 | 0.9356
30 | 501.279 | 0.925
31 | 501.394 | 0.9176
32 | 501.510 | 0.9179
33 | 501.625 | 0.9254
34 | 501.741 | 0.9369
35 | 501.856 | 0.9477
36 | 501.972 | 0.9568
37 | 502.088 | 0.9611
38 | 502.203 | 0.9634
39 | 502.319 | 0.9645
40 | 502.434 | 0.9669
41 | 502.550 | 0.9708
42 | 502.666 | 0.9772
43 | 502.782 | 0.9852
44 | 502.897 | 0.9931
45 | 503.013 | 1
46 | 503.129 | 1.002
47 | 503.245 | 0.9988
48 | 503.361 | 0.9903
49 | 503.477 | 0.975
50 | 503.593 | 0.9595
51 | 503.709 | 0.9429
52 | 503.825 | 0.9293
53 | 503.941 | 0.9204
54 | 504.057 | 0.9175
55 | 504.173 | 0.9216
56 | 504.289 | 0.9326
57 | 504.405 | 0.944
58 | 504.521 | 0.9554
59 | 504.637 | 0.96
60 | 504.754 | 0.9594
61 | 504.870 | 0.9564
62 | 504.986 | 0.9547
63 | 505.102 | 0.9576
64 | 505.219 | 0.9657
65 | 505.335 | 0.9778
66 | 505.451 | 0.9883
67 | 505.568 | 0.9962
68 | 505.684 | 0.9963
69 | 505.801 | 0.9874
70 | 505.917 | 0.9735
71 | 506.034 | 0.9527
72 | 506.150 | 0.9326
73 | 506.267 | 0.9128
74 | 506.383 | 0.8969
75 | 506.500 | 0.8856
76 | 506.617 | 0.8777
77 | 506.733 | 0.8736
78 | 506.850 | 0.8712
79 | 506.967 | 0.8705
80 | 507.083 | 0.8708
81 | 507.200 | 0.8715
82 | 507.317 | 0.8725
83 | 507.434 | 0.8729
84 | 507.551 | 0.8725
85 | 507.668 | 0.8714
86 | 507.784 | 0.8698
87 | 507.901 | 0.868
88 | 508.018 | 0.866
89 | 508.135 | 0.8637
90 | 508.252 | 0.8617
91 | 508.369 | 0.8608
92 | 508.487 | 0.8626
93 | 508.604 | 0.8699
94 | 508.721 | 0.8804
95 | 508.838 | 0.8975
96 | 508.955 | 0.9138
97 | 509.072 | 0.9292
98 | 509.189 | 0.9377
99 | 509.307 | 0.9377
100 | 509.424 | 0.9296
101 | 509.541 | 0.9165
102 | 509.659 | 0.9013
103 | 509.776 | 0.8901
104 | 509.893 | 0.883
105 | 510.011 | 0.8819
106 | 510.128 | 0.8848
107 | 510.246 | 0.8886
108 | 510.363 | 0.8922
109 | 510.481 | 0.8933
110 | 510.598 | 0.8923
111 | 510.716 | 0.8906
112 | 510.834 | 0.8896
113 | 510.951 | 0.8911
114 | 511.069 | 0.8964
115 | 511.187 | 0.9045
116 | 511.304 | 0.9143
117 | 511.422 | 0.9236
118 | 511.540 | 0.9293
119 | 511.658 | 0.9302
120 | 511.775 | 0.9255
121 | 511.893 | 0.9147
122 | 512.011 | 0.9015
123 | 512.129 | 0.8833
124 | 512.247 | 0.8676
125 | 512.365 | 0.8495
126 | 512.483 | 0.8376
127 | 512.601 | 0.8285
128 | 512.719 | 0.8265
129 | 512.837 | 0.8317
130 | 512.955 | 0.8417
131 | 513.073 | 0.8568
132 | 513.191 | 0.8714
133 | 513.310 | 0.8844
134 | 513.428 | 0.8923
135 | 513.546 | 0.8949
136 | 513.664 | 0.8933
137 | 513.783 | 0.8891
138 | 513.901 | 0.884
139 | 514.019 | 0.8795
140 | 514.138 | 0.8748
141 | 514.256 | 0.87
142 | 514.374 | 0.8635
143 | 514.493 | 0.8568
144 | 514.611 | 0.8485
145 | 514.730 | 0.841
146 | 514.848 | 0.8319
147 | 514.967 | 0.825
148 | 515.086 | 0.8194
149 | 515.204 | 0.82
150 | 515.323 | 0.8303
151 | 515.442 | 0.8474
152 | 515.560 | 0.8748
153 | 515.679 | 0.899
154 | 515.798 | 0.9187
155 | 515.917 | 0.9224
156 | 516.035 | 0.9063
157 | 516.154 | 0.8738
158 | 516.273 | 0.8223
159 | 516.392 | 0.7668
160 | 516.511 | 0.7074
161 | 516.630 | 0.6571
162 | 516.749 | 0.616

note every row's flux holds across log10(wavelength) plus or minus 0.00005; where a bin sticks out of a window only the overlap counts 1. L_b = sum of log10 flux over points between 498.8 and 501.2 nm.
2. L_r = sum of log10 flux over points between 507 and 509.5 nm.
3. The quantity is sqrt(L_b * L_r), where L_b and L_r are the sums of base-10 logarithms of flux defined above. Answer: 0.81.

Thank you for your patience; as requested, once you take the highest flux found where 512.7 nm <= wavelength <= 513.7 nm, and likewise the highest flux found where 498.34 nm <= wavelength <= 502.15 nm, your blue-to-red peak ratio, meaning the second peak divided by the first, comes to 1.10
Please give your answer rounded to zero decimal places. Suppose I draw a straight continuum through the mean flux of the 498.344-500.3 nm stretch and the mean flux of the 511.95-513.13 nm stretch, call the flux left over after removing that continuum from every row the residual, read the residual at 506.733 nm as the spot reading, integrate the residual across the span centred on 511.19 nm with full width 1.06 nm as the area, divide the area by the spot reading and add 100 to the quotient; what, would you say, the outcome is 97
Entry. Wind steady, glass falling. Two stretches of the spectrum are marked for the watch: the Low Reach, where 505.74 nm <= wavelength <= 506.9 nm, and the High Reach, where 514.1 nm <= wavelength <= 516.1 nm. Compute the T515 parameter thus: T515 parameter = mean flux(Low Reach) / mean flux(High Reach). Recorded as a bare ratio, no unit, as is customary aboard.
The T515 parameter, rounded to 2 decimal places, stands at 1.06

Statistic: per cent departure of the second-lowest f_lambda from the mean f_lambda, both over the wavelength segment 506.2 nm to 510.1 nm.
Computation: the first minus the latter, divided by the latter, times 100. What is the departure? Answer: -2.8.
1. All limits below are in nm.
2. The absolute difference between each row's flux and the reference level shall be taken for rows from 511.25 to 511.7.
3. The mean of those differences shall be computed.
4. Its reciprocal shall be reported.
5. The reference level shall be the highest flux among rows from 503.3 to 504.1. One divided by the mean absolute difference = 15.2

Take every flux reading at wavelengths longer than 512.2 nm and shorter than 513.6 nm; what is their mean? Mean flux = 0.86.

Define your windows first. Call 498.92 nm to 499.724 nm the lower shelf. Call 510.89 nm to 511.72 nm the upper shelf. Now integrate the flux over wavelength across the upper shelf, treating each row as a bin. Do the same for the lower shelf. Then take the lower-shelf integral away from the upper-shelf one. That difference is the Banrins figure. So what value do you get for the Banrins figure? -0.02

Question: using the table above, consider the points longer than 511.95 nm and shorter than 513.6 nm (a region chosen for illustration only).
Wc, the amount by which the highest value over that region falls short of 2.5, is 1.60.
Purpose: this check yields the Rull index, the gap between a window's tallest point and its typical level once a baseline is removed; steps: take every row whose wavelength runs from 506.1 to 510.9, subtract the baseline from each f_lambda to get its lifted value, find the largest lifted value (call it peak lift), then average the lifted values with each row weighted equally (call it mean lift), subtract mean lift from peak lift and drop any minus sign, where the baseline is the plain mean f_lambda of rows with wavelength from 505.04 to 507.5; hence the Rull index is 0.050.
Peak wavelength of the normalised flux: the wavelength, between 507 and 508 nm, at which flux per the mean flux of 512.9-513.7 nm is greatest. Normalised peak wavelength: 507.434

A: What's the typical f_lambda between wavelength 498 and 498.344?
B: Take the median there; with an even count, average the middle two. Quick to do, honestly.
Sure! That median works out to 0.95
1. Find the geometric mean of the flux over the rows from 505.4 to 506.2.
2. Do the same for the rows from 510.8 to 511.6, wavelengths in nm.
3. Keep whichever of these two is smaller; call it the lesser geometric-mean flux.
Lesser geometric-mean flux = 0.91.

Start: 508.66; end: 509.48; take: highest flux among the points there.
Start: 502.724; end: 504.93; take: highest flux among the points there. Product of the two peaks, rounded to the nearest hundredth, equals 0.94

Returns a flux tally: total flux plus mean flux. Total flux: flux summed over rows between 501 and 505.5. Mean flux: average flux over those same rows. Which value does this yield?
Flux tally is 38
